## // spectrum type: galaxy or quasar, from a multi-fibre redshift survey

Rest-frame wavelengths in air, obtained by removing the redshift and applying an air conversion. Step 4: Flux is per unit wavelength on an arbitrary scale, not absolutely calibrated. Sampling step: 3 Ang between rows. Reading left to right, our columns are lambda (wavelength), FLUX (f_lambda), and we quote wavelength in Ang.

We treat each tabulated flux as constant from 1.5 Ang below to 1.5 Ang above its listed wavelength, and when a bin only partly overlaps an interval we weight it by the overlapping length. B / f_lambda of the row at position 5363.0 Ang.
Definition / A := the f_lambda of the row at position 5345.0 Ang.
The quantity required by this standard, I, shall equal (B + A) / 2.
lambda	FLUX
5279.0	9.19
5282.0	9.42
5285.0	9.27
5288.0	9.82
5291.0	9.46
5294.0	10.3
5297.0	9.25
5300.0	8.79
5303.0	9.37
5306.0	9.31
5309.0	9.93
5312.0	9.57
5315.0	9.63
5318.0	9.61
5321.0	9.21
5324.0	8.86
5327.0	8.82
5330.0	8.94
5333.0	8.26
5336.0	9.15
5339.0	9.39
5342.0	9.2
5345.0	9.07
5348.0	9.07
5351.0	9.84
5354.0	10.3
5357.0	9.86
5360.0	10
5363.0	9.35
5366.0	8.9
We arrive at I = 9.2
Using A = 9.07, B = 9.35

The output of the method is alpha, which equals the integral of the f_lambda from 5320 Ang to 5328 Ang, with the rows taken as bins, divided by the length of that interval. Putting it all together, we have 8.96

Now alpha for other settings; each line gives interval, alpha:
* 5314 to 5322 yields 9.49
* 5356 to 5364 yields 9.75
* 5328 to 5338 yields 8.82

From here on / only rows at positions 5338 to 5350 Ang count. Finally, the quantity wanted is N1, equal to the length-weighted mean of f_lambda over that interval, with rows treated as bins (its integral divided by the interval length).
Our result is 9.2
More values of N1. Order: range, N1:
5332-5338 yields 8.8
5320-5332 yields 8.9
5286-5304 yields 9.5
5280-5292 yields 9.5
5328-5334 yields 8.6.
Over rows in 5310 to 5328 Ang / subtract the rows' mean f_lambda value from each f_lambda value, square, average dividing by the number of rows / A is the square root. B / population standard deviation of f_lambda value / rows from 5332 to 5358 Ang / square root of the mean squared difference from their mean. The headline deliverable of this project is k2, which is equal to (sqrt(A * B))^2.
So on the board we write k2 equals 0.19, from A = 0.344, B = 0.559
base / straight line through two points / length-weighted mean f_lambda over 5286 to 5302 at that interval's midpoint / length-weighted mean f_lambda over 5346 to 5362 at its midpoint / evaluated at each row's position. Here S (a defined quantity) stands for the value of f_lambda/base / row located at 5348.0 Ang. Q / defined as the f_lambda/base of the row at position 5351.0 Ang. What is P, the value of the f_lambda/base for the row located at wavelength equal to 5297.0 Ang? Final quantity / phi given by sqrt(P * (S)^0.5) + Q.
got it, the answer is 1.976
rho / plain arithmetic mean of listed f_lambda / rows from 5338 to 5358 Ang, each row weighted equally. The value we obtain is 9.53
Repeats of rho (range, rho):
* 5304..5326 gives 9.45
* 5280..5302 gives 9.47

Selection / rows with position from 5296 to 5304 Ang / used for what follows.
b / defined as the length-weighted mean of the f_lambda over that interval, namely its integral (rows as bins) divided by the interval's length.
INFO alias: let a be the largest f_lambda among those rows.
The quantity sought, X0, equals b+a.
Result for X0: 18.5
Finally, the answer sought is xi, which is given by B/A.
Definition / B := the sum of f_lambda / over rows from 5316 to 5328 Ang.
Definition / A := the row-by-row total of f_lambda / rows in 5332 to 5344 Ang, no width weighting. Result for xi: 1.01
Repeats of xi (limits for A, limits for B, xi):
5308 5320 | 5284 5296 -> 1.00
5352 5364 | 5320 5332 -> 0.91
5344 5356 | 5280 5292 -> 0.99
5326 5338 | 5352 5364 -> 1.12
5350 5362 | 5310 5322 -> 0.95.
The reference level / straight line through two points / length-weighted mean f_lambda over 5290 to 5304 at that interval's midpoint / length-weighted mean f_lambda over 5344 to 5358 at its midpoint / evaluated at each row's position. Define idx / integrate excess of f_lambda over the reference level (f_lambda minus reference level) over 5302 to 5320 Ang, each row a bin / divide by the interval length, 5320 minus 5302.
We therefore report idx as 0.08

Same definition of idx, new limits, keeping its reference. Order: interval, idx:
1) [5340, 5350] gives -0.45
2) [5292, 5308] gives -0.02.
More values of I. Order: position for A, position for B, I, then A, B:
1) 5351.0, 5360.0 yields 9.9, 9.84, 10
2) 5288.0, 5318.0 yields 9.7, 9.82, 9.61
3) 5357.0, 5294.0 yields 10.1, 9.86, 10.3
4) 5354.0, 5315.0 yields 10.0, 10.3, 9.63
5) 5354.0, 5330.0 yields 9.6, 10.3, 8.94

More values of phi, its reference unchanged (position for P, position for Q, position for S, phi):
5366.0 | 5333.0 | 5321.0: 1.794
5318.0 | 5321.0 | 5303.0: 1.951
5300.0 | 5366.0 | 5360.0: 1.870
